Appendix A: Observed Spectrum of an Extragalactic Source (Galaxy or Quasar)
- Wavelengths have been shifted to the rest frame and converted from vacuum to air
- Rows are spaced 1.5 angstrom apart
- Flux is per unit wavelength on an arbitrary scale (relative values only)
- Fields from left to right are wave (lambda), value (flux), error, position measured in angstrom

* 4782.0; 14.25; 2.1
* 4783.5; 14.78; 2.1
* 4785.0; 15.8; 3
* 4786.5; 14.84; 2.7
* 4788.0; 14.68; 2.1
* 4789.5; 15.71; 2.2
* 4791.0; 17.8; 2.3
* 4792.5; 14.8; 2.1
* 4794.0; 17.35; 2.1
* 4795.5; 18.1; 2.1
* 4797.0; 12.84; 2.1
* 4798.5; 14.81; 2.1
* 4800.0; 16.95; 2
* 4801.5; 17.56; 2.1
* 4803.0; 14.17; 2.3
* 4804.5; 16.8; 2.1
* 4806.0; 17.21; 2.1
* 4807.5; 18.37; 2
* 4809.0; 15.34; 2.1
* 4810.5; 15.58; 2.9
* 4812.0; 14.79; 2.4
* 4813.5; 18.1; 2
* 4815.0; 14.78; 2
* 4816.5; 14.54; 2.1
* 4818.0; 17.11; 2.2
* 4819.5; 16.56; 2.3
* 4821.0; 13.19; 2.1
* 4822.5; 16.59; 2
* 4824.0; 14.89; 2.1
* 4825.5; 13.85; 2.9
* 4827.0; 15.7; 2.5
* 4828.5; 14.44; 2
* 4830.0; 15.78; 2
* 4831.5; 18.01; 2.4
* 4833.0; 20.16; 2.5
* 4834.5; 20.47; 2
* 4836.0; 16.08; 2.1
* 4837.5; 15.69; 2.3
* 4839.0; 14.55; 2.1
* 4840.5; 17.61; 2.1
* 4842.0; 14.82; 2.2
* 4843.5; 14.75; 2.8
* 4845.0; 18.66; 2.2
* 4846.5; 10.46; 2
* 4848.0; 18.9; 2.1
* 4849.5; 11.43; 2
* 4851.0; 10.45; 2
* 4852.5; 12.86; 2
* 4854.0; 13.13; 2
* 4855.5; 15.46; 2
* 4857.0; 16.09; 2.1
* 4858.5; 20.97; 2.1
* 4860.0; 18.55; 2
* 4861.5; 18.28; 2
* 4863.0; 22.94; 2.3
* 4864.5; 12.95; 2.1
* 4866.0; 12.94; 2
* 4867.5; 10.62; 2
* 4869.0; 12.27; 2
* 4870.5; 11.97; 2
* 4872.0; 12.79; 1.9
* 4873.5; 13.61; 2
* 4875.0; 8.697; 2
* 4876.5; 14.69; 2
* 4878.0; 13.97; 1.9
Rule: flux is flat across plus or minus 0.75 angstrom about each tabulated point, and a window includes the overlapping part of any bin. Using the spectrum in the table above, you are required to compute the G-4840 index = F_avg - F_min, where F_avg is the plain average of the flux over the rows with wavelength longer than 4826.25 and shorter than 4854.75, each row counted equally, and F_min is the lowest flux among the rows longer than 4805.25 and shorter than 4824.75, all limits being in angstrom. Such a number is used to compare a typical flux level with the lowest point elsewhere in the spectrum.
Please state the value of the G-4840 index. 2.3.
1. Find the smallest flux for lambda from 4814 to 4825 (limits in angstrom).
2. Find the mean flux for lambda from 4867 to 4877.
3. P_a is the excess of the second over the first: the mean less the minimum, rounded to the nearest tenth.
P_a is -1.1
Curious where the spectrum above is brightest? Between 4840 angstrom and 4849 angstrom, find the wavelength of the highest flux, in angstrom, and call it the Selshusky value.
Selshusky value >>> 4848.0 angstrom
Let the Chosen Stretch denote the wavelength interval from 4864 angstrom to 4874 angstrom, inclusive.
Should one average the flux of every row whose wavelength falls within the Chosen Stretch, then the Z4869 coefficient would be 12.4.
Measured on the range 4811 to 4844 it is 16.0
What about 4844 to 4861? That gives 15.2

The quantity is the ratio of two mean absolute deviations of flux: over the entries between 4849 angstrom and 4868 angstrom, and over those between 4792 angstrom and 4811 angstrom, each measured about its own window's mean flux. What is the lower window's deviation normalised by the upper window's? 0.43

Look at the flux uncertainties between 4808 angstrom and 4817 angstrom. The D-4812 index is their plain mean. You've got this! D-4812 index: 2.25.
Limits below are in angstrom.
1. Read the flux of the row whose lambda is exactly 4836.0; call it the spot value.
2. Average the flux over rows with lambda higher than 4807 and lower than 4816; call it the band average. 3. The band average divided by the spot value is 1.00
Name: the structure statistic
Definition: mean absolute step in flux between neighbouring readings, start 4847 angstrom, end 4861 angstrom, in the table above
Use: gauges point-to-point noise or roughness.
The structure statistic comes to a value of 2.67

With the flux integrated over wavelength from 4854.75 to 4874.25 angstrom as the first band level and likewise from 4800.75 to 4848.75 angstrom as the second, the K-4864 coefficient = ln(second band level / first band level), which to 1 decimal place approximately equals 0.9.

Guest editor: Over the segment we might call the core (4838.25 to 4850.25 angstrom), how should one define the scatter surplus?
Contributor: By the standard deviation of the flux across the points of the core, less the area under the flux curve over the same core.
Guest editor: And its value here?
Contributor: -179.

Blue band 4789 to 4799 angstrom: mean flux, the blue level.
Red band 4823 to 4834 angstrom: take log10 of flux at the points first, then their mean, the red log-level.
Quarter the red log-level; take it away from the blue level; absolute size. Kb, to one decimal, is 15.6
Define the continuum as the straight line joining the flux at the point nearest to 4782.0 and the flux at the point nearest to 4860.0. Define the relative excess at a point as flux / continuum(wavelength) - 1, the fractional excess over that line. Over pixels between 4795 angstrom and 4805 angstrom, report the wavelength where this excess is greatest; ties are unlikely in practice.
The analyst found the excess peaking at 4795.5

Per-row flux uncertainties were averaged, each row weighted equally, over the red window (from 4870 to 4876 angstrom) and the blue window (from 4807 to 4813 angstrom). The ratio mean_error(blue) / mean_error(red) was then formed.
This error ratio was 1.19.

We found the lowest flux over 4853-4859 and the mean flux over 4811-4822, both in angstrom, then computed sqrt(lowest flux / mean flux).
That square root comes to 0.92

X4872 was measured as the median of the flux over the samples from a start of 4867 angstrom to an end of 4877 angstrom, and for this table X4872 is 12.3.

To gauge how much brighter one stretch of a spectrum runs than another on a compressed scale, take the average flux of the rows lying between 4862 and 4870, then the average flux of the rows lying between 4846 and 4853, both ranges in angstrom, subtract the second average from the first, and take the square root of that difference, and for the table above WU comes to 1.2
